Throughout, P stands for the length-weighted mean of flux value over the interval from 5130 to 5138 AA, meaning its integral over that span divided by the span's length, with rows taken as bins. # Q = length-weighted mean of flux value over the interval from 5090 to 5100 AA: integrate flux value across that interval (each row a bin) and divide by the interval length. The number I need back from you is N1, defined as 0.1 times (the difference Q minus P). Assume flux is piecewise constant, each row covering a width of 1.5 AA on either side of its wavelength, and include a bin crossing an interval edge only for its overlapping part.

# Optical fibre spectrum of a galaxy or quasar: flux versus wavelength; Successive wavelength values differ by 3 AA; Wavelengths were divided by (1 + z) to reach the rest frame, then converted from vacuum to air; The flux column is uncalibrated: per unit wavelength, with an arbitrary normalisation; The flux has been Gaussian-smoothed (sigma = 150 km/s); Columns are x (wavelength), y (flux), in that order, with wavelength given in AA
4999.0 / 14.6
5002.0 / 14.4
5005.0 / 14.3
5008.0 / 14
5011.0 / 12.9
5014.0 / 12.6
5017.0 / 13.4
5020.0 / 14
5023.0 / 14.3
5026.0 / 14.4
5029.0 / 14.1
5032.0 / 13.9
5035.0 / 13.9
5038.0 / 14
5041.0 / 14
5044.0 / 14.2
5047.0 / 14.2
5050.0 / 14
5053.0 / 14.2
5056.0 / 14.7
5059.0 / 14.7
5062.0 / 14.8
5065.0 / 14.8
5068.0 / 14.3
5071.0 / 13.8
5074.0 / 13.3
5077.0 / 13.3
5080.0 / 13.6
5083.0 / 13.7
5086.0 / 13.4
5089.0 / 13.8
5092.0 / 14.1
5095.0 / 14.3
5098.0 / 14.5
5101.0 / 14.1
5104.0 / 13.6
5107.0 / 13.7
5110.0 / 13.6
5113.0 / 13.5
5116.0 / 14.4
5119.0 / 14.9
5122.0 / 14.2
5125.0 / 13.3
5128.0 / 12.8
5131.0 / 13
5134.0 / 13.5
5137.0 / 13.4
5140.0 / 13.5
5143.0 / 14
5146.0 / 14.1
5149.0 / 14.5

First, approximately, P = 13.3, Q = 14.3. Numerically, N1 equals 0.095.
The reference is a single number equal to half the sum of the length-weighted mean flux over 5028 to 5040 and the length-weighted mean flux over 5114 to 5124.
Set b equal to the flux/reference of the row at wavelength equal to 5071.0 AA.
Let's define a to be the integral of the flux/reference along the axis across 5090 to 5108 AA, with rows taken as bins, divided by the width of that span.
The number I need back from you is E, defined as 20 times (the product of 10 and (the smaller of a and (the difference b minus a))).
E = -4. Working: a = 0.99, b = 0.97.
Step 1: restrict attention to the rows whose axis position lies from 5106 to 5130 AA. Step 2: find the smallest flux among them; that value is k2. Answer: 12.8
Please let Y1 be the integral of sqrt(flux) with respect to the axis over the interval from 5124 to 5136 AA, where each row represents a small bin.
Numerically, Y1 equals 43.5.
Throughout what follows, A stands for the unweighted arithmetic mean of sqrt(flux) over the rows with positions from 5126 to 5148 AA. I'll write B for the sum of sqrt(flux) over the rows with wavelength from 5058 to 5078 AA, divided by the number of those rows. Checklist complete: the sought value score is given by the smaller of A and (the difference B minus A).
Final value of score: 0.09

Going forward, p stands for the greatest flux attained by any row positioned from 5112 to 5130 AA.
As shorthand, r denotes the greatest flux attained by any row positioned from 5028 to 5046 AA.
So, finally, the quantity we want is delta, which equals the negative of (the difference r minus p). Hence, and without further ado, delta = 0.7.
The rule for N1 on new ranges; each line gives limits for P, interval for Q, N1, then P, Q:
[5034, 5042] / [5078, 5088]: -0.040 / 14.0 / 13.6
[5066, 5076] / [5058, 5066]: 0.094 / 13.8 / 14.8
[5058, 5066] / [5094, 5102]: -0.046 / 14.8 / 14.3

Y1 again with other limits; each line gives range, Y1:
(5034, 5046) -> 45.0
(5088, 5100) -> 45.2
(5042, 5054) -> 45.1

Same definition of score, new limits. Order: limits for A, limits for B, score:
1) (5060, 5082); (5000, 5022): -0.04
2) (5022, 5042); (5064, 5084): -0.03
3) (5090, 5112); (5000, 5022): -0.04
